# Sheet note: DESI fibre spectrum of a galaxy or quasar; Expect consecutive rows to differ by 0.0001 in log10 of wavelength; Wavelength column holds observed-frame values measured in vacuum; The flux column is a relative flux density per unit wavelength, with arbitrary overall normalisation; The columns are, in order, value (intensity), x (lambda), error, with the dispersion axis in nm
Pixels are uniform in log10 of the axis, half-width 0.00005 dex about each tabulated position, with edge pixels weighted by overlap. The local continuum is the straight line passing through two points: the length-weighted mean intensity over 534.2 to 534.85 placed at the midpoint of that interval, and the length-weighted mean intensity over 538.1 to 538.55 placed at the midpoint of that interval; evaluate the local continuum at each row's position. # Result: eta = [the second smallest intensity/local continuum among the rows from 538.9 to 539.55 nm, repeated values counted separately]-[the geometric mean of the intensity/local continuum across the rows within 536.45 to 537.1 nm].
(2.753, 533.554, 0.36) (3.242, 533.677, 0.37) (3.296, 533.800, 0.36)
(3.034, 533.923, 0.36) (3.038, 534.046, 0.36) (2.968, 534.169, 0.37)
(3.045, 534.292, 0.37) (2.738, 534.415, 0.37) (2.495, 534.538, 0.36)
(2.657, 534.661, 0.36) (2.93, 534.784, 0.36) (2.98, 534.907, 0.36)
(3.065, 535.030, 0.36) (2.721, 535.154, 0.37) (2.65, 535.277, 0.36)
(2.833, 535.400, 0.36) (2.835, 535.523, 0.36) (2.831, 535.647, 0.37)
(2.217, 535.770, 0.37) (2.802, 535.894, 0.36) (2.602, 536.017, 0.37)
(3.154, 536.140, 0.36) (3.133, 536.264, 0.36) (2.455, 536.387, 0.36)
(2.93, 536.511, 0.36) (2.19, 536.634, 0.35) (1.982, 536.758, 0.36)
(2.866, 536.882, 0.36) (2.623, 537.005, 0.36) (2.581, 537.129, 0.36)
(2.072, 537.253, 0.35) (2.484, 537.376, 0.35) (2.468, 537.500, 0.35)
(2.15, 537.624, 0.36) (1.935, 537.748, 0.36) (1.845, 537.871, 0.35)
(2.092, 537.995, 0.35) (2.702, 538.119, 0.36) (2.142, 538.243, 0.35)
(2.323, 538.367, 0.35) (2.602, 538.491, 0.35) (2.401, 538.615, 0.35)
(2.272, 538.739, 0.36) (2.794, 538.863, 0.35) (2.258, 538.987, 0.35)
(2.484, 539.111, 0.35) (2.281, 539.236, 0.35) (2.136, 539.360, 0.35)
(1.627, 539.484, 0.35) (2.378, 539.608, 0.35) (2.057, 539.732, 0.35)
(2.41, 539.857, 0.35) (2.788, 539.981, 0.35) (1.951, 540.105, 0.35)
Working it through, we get -0.05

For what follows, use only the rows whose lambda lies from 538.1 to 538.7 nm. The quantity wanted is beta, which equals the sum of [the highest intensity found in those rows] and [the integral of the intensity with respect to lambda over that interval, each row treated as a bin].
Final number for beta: 4.1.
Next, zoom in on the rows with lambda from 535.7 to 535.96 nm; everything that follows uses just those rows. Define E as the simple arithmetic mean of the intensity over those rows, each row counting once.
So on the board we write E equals 2.5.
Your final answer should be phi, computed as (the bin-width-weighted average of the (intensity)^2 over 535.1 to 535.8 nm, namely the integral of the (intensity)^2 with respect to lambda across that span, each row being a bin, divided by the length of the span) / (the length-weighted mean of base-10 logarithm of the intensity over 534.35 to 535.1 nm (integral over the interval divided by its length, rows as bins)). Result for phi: 16.4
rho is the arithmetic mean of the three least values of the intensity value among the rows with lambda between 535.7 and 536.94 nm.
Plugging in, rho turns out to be 2.13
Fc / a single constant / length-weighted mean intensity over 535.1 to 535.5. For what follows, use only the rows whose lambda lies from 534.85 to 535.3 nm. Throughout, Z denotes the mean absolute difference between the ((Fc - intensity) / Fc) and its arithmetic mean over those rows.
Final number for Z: 0.0613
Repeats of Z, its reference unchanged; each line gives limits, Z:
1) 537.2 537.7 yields 0.0664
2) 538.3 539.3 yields 0.0545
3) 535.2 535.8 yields 0.0697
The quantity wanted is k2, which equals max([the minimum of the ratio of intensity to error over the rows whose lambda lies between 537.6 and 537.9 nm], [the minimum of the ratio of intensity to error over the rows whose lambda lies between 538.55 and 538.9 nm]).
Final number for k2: 6.3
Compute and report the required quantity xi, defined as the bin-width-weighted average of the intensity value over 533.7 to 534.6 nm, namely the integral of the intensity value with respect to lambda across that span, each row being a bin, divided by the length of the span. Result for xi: 3.0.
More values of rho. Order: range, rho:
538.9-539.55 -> 2.01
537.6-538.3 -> 1.96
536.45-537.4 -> 2.08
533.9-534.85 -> 2.63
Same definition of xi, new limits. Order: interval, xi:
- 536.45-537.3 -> 2.5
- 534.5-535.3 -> 2.8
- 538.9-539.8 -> 2.2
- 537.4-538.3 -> 2.2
